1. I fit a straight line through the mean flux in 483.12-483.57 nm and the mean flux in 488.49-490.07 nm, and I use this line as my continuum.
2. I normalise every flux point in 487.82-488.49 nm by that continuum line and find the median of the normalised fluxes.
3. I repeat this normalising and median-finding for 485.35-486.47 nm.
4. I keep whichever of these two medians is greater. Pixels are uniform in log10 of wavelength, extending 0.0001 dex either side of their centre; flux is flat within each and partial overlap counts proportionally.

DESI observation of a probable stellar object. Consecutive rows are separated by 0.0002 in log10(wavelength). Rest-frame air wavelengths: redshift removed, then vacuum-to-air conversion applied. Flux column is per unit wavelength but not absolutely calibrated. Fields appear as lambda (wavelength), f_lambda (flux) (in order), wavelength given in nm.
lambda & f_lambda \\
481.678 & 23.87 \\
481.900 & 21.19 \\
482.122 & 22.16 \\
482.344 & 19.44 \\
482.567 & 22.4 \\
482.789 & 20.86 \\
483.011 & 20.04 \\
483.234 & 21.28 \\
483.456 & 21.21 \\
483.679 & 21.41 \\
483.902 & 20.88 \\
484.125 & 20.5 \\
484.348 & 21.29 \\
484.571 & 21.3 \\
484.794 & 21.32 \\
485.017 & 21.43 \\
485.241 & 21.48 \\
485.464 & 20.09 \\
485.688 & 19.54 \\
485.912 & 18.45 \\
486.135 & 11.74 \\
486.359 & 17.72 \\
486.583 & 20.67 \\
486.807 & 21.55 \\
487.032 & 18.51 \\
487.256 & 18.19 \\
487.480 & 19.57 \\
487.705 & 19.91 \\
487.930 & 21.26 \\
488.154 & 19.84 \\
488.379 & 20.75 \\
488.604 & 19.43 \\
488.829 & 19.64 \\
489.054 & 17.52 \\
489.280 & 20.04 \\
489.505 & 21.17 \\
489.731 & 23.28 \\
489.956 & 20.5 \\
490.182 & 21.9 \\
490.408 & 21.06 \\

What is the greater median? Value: 1.02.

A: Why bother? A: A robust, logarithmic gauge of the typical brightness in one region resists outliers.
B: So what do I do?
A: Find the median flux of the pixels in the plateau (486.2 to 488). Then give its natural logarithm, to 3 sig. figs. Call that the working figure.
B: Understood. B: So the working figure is 2.98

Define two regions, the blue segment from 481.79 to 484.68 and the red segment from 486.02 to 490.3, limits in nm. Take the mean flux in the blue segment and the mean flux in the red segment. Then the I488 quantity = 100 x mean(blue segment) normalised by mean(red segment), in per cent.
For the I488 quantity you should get 107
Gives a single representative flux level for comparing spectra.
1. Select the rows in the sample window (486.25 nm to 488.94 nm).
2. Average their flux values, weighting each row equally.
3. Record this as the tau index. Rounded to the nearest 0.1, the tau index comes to 19.8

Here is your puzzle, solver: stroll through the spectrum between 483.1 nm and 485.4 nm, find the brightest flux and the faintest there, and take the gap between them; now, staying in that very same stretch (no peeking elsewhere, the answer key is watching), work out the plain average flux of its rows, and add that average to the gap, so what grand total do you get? 22.2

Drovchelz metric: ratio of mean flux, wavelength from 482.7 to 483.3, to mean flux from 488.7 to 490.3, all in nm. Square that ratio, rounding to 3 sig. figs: 1.01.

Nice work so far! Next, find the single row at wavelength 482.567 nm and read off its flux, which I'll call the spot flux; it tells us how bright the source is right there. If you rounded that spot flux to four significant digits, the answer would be 22.40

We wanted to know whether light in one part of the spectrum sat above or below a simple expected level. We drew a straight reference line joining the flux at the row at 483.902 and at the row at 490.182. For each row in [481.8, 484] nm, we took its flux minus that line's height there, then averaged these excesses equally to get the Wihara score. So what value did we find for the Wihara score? 0.4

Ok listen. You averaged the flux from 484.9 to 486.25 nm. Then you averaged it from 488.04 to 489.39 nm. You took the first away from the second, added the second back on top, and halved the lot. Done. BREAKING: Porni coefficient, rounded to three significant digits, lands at 10.1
